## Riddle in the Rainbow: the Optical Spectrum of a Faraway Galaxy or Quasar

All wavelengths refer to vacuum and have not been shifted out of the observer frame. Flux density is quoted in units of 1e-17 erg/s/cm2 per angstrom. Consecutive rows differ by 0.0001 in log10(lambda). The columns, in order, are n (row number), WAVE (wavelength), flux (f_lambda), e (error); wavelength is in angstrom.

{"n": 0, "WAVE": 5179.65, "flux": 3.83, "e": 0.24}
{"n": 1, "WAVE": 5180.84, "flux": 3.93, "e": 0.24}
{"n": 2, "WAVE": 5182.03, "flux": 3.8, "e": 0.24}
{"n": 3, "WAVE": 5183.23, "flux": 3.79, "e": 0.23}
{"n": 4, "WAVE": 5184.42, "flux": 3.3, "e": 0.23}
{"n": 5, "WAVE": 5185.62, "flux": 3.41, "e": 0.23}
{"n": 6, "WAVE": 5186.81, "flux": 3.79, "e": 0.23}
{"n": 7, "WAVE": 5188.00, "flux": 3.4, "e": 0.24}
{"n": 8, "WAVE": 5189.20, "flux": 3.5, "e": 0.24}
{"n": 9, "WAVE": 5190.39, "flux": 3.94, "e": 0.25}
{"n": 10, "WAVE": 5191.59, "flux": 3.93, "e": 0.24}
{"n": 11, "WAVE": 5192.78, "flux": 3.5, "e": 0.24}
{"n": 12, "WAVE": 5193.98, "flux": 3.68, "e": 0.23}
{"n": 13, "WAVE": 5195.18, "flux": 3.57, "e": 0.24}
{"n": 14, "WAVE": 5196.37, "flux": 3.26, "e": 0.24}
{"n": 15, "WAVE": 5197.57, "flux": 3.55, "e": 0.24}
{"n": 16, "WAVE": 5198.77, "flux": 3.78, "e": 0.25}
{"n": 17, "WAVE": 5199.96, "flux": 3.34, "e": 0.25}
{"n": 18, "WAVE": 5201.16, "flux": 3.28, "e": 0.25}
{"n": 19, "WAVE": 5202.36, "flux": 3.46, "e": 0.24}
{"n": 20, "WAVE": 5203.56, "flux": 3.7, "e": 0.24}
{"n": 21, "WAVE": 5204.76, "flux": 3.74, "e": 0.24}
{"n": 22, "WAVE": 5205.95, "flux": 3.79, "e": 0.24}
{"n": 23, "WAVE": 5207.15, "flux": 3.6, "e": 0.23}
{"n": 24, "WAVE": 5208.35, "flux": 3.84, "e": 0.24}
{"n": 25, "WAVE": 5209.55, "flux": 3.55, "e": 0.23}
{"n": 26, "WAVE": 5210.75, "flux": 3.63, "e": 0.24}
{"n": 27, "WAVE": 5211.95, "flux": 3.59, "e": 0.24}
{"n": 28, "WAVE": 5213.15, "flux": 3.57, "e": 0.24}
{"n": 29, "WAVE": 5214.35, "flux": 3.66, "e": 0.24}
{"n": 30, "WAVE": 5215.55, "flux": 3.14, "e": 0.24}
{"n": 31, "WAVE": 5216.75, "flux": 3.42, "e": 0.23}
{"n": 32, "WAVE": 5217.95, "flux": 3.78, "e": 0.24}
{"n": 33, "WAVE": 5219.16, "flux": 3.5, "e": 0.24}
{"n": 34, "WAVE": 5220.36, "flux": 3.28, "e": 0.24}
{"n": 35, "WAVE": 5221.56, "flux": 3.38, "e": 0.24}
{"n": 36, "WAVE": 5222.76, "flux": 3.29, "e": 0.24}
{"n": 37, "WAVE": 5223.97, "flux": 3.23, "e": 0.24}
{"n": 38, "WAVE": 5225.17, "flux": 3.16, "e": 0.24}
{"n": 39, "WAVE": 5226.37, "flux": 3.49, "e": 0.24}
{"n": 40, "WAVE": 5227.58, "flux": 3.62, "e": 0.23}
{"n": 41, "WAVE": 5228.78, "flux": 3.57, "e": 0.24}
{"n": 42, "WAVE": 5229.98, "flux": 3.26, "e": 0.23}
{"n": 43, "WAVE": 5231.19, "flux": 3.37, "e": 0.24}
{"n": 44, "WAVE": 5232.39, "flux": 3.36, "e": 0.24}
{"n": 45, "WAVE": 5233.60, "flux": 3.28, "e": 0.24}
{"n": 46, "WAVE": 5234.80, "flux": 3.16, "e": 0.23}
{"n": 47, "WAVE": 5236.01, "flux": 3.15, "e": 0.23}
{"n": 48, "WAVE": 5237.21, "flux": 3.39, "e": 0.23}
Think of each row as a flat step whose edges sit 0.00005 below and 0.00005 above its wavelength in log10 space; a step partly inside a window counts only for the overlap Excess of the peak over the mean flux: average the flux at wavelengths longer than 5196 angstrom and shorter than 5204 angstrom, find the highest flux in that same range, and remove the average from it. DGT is 0.30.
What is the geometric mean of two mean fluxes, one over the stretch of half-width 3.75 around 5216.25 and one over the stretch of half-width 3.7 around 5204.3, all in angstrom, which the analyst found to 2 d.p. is 3.55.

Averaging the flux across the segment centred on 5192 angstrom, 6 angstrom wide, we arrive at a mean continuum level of 3.71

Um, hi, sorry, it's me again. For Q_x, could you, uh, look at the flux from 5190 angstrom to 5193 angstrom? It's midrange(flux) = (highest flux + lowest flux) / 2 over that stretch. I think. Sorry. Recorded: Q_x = 3.72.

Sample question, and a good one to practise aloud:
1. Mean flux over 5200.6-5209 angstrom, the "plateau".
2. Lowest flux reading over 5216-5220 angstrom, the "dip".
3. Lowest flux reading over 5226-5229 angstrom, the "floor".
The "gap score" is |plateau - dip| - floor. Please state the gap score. -3.28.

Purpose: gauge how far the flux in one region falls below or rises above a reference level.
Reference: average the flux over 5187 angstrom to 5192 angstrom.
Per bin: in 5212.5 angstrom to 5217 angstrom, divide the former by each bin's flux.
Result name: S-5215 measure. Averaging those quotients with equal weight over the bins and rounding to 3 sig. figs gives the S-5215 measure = 1.07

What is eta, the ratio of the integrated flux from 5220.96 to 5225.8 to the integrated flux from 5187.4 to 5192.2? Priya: 0.89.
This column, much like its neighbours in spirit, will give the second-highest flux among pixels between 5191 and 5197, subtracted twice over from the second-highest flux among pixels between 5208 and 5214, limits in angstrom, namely -3.73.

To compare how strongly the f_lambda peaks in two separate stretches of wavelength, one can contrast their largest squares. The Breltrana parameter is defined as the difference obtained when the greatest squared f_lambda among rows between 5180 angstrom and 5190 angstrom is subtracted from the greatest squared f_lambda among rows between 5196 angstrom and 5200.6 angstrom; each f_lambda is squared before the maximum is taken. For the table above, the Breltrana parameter -1.2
